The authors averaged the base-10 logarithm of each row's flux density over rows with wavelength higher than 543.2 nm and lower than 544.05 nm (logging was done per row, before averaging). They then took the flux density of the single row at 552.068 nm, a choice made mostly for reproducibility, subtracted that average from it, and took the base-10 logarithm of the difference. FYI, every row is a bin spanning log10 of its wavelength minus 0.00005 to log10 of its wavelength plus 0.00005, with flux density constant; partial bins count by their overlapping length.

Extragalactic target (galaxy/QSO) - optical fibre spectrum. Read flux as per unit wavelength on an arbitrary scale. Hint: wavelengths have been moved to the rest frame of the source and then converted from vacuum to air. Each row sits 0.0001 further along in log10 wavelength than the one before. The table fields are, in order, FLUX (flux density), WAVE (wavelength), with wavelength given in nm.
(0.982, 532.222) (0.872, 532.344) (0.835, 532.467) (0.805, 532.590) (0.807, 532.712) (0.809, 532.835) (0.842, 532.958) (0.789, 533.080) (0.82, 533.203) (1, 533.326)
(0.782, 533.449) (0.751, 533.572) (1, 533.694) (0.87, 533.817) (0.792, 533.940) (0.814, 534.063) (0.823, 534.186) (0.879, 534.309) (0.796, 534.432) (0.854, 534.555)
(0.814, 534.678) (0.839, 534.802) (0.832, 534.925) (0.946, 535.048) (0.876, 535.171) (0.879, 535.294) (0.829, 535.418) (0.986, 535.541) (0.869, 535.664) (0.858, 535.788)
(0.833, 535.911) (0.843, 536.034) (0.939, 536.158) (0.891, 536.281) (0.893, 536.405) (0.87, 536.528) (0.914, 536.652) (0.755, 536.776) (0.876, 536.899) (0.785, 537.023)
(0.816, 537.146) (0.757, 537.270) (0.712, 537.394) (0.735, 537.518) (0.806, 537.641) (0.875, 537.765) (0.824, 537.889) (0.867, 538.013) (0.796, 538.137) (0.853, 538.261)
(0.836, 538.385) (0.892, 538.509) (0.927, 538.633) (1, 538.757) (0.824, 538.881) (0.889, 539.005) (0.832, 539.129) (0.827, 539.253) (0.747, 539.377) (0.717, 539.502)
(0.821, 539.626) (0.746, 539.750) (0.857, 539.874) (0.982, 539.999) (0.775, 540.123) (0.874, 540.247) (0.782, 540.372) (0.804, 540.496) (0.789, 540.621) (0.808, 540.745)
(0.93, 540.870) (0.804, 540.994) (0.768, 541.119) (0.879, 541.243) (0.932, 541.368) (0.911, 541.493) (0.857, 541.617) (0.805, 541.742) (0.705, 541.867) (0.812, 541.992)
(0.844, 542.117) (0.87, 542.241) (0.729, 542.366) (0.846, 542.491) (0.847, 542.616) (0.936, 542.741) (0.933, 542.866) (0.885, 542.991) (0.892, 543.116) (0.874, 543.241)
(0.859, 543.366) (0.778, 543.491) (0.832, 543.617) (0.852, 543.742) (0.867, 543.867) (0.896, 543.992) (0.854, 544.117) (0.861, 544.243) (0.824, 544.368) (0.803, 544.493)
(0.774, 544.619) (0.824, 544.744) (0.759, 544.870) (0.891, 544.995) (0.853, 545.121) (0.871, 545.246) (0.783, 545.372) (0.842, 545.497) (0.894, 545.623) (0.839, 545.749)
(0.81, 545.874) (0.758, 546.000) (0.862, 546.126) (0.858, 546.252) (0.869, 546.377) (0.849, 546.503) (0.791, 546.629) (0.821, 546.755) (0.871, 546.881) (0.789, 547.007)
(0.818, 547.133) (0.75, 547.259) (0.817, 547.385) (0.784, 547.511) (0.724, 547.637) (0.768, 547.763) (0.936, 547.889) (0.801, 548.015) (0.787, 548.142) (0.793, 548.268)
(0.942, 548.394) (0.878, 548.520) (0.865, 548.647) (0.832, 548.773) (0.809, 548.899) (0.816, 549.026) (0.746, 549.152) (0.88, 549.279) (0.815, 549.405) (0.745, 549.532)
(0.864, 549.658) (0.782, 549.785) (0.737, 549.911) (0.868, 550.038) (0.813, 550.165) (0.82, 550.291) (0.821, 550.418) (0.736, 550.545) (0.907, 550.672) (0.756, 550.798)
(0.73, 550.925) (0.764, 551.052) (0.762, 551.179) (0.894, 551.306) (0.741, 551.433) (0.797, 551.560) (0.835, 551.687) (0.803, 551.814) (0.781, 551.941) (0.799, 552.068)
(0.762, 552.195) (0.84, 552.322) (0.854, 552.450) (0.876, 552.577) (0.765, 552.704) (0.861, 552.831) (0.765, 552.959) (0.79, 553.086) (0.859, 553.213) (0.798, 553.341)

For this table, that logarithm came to -0.061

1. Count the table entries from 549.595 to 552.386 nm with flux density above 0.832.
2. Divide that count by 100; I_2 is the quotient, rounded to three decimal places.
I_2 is 0.060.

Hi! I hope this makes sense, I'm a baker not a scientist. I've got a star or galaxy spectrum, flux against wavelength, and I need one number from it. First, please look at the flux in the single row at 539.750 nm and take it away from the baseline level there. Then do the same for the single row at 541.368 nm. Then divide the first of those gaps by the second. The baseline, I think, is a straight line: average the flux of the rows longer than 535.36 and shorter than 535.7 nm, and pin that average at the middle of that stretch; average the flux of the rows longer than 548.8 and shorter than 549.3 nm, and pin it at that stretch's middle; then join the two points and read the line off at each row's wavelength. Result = -1.7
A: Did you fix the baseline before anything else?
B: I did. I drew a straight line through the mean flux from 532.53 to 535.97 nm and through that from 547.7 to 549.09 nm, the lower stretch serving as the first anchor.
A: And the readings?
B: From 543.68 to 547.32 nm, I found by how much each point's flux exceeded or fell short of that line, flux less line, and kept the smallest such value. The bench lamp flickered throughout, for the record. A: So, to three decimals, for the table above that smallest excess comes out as -0.090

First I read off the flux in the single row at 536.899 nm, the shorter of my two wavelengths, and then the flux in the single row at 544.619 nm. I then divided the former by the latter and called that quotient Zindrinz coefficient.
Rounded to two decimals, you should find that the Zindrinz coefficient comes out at 1.13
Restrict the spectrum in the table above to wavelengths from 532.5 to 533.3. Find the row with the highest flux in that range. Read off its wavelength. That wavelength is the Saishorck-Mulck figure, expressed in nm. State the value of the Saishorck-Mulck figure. 532.958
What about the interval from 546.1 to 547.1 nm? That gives 546.881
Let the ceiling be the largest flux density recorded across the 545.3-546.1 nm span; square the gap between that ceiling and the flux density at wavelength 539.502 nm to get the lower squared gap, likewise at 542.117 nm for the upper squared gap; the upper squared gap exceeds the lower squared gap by -0.029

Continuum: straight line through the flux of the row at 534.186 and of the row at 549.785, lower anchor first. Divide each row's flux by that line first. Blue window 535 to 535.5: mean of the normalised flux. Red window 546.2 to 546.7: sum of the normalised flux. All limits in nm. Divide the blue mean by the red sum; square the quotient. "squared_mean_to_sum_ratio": 0.064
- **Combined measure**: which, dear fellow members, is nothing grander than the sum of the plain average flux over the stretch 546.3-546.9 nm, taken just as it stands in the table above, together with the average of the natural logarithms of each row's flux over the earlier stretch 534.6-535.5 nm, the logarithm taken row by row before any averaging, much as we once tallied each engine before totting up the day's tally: 0.69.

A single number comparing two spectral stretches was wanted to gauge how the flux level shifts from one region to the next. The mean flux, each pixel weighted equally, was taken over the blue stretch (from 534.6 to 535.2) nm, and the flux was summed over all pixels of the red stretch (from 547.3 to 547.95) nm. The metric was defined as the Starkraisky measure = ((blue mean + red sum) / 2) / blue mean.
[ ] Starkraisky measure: 2.84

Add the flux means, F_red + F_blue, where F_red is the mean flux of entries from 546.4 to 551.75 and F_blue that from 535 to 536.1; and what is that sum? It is 1.69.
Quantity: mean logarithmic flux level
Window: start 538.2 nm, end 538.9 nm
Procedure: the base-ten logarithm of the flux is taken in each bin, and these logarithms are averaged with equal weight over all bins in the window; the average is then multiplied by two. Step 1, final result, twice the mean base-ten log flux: -0.10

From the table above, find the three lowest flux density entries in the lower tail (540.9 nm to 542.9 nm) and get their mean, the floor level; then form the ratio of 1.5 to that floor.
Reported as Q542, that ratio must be 2.04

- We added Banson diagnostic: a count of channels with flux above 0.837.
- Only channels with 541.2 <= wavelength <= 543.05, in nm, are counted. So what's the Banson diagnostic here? 11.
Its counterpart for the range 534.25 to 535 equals 3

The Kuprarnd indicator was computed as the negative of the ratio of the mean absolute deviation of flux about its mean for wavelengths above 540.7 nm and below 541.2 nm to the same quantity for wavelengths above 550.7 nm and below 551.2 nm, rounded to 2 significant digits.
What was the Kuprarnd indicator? -4.5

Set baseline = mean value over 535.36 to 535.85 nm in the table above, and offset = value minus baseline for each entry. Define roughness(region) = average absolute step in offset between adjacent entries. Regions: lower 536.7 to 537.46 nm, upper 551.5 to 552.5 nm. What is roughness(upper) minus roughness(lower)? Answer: -0.035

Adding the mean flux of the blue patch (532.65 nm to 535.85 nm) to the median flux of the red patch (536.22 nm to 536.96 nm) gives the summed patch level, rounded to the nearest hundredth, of 1.74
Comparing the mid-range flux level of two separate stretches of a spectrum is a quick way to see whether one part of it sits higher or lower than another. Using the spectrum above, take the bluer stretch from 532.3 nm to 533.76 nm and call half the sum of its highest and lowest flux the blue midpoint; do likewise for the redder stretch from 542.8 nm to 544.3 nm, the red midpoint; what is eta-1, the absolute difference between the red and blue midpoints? 0.020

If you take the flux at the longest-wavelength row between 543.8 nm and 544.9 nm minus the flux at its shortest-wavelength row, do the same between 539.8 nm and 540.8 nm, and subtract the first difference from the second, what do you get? 0.059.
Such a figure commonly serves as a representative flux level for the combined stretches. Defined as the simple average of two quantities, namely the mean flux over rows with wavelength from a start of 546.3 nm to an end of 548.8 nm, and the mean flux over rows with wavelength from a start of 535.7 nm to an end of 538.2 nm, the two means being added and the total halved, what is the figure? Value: 0.828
